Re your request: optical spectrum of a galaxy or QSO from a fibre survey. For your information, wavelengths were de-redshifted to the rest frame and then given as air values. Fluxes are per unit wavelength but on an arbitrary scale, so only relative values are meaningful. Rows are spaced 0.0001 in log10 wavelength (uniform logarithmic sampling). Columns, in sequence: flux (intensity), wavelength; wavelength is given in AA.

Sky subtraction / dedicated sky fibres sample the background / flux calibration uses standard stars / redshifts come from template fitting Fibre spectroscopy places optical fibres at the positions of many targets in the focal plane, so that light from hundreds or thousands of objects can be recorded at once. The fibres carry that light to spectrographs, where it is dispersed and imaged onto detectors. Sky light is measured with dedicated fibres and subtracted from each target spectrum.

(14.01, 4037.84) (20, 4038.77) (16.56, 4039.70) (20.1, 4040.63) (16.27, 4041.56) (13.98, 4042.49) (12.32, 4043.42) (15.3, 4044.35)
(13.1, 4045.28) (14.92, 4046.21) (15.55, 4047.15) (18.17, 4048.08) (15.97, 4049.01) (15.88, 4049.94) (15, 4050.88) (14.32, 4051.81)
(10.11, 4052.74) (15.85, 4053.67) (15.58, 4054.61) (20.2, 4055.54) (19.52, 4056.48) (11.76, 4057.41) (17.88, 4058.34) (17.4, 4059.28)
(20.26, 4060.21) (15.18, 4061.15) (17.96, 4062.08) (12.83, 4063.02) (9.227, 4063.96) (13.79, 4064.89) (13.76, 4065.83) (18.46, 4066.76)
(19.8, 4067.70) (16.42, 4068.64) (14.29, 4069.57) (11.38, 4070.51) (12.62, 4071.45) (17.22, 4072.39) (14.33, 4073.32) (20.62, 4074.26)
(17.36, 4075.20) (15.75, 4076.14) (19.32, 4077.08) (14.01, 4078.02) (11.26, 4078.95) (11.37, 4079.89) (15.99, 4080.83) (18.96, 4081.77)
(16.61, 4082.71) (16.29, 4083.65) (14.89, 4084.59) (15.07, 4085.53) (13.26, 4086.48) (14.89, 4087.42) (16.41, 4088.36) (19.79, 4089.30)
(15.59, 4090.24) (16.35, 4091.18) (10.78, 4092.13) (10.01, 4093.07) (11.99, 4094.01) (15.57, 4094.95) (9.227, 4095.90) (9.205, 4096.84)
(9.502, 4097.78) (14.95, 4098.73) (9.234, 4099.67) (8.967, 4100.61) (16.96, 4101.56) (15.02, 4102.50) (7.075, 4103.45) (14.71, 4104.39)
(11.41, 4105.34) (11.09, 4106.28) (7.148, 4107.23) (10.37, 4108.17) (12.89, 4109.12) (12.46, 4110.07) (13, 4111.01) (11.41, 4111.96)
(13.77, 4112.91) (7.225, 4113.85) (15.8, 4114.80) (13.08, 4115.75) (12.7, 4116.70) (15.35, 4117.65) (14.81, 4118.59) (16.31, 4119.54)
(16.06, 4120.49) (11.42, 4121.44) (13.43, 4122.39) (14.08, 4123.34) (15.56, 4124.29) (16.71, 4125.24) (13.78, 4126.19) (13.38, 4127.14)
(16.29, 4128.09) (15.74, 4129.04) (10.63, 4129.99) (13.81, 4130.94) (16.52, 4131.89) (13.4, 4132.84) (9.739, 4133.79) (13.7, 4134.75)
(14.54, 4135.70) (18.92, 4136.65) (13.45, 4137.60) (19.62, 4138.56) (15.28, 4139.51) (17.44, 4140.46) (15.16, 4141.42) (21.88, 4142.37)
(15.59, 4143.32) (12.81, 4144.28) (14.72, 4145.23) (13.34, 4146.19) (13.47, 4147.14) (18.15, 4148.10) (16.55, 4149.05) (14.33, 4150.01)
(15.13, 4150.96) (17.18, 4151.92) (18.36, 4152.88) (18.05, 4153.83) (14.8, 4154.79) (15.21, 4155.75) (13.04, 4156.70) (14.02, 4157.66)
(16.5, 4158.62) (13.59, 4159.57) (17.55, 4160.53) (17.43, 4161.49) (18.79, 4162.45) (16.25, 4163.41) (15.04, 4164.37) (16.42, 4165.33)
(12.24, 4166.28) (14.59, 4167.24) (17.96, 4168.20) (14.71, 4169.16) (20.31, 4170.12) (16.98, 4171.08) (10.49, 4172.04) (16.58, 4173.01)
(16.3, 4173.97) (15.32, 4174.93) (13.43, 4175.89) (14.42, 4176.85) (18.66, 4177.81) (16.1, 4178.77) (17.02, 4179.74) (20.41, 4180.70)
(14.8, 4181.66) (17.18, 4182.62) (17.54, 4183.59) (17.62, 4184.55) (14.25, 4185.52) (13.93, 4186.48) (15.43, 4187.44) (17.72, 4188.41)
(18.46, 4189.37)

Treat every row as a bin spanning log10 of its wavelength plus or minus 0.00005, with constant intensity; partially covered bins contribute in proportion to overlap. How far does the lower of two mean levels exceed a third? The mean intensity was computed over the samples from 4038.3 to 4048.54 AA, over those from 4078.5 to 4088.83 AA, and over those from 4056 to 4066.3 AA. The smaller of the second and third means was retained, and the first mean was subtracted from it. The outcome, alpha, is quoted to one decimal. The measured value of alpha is -1.0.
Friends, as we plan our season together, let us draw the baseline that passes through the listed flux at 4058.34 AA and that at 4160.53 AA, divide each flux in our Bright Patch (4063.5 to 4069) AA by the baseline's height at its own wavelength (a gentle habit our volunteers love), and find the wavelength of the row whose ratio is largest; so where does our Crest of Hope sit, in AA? 4067.70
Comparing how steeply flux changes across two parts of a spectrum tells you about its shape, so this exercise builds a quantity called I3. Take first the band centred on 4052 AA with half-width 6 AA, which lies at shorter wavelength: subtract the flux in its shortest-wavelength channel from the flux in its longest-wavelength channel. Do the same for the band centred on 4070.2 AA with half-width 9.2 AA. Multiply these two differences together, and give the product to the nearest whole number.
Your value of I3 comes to 12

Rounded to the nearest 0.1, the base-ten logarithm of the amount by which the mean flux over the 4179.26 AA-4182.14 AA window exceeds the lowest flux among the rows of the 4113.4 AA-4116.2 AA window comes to 1.0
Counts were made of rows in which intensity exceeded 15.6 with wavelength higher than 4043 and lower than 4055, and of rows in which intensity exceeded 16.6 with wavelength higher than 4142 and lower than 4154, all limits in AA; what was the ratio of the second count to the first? 1.25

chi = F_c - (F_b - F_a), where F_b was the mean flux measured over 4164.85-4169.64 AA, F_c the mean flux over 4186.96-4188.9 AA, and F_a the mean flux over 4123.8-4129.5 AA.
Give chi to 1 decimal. 16.6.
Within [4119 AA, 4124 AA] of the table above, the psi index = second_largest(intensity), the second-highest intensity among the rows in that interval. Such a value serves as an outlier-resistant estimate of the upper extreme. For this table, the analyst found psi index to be 16.06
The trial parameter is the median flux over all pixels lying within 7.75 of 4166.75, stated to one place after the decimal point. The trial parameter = 16.4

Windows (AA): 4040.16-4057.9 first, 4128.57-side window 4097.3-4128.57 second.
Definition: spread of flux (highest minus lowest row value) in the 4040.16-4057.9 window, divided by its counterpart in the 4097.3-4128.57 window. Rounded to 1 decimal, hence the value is 1.0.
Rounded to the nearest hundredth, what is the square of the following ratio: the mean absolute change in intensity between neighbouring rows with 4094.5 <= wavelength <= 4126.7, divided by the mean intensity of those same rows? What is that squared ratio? 0.05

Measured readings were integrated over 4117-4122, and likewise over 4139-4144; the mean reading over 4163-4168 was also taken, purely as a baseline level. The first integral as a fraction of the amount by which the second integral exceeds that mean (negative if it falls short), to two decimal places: 1.06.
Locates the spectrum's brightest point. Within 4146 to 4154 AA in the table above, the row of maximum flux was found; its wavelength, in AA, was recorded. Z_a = 4152.88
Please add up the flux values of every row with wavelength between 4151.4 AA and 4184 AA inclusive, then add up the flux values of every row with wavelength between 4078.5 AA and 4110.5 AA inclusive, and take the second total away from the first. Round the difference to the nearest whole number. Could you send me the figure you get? 102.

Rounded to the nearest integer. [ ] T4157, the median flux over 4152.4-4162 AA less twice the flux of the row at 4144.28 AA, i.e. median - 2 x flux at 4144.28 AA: -10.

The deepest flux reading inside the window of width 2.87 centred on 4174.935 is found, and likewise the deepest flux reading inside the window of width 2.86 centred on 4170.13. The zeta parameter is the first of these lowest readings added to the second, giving 28.1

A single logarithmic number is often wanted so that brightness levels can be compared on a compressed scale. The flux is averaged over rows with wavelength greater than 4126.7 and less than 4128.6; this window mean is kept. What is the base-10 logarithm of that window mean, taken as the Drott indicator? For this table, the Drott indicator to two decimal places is 1.17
